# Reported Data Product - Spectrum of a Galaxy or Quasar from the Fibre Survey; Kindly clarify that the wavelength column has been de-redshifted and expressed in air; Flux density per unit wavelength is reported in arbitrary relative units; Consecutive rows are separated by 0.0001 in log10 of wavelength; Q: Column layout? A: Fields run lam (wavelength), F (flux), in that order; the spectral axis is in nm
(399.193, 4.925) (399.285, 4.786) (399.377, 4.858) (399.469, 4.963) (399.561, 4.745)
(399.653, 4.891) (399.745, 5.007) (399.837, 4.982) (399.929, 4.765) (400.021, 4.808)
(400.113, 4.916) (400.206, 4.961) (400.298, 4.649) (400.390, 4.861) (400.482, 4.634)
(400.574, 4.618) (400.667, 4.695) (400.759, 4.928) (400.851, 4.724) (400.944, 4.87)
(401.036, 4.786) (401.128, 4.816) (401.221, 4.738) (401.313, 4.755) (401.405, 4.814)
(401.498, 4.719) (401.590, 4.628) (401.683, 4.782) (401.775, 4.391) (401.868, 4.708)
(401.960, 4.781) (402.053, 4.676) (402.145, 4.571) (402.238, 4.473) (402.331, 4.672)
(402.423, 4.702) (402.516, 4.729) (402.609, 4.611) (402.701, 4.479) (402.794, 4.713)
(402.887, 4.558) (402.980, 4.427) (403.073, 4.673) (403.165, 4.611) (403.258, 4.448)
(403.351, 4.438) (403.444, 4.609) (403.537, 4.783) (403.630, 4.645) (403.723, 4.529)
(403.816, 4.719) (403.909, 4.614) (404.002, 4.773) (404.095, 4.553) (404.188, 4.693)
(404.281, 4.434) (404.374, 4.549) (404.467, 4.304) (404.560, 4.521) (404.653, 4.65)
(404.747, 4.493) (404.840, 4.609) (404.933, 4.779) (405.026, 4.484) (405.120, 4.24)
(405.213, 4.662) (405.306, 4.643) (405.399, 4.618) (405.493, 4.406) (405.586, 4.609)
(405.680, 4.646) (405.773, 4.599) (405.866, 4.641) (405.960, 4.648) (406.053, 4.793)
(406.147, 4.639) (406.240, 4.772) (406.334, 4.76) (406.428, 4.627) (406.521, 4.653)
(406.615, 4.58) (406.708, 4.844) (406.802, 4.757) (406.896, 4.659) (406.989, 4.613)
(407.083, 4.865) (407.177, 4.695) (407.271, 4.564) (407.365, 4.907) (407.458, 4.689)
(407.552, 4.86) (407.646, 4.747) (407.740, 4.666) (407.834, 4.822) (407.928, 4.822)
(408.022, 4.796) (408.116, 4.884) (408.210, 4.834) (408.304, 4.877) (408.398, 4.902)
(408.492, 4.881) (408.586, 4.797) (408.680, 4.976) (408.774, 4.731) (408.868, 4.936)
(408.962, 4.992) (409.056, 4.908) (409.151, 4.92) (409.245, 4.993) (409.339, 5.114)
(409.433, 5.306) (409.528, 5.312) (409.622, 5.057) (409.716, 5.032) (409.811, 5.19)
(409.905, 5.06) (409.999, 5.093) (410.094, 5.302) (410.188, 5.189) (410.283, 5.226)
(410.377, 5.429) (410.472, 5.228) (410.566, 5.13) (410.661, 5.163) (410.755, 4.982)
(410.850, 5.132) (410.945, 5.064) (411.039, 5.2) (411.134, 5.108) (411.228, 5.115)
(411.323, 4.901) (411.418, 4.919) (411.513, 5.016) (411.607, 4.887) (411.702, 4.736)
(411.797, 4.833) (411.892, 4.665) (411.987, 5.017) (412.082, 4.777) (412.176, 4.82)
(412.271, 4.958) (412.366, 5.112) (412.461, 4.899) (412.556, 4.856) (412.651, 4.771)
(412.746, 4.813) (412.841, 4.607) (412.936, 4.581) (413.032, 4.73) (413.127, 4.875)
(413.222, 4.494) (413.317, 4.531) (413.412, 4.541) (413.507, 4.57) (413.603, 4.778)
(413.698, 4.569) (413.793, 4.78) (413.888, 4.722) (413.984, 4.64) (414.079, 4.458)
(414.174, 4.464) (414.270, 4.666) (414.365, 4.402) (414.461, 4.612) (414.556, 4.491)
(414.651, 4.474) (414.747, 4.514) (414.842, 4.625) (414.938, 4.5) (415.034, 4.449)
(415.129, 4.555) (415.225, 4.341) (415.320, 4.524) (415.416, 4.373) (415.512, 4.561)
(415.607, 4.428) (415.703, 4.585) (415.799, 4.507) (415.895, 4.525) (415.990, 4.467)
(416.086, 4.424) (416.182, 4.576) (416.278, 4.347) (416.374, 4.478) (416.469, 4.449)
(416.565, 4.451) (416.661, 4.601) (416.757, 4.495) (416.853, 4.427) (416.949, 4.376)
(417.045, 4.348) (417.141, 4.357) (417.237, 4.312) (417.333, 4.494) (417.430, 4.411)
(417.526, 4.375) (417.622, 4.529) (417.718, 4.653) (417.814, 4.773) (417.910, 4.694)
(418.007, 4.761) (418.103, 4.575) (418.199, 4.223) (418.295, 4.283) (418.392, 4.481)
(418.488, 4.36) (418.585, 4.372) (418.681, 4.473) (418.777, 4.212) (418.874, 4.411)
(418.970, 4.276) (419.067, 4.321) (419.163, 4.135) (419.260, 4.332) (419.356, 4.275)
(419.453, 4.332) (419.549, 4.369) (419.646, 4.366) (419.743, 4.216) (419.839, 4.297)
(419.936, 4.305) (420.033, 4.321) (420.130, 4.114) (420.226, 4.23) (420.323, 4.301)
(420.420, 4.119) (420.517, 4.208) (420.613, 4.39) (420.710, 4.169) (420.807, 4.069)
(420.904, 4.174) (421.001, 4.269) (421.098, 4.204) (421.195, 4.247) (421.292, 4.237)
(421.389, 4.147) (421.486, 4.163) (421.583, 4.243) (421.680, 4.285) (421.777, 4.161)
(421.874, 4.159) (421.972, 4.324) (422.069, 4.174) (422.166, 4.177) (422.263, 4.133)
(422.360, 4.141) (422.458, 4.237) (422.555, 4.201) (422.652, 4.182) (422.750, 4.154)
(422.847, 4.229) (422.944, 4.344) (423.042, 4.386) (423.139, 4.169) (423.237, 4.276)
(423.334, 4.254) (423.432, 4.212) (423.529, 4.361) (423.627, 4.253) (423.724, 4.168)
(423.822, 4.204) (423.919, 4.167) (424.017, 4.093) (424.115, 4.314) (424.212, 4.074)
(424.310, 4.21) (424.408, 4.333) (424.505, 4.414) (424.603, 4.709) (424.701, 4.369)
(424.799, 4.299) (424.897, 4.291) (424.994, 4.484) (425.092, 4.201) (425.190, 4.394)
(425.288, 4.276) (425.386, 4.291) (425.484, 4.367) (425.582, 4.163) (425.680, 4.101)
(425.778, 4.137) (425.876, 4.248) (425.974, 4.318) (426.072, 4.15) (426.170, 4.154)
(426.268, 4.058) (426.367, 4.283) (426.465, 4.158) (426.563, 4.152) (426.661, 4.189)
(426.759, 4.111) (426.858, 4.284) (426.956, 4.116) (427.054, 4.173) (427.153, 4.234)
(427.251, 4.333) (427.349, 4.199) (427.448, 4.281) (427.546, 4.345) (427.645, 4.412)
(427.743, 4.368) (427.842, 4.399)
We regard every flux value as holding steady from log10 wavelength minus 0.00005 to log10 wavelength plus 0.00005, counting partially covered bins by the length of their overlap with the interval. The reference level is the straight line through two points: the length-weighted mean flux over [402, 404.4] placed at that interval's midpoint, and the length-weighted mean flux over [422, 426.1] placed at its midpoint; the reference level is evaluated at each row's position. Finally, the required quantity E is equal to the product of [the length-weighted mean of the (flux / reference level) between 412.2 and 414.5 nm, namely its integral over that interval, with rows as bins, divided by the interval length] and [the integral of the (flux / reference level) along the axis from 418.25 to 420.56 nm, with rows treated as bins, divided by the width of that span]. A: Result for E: 1.05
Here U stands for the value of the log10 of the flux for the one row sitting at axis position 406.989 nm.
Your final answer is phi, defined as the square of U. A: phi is 0.441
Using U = 0.66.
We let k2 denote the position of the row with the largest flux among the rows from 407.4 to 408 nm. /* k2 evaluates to 407.552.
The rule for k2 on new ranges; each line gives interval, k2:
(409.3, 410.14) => 409.528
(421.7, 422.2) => 421.972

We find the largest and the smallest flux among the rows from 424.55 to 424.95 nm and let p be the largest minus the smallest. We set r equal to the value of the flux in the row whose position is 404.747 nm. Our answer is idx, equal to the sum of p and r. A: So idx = 4.91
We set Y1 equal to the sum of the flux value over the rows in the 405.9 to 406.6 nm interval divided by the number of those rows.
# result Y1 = 4.7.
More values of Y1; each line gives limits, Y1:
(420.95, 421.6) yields 4.2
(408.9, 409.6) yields 5.1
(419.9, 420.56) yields 4.2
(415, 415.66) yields 4.5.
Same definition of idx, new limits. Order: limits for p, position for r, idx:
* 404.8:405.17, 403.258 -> 4.99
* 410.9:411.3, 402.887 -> 4.69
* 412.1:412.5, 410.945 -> 5.36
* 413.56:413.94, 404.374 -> 4.76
